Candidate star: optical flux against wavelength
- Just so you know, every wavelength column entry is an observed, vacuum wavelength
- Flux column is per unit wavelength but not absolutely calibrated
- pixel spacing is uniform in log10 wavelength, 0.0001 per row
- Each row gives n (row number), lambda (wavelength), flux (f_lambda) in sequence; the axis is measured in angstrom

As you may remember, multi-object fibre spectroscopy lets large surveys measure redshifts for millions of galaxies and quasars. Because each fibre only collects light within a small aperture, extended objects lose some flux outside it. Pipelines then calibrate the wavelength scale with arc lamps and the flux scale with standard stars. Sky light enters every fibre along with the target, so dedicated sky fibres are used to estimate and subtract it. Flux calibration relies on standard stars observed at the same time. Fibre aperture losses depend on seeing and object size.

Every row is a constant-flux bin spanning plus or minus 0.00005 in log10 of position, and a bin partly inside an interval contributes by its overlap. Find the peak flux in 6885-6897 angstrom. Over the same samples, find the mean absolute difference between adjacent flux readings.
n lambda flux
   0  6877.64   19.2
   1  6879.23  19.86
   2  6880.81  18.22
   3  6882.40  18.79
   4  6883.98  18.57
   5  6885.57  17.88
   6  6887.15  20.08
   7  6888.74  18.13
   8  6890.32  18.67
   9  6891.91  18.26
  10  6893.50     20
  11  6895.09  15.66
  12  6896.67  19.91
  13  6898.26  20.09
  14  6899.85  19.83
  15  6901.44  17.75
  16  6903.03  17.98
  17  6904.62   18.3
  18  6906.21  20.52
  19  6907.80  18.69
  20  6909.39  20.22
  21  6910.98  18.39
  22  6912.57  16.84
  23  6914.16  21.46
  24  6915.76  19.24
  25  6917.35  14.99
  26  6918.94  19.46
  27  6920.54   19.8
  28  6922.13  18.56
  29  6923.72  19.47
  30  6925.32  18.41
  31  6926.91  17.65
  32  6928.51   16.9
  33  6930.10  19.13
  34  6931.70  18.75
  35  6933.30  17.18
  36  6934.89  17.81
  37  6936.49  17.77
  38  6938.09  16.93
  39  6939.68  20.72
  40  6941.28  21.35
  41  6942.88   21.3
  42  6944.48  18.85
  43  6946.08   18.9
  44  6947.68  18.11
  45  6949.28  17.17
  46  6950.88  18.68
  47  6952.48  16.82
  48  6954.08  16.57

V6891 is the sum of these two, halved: 11.1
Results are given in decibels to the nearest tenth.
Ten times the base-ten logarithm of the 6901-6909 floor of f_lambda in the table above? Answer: 12.5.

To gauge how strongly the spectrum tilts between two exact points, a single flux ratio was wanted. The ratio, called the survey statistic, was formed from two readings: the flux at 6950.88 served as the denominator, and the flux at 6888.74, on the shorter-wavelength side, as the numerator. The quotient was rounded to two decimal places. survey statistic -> 0.97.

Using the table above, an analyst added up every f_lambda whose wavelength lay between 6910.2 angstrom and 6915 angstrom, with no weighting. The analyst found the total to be 56.7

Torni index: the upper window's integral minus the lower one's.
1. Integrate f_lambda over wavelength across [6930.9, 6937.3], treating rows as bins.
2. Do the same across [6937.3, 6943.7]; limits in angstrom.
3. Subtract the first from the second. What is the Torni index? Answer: 14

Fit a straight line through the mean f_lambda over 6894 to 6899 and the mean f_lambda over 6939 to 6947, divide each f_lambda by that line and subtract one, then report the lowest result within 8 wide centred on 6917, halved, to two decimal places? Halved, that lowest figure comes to -0.11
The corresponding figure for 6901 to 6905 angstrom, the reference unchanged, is -0.03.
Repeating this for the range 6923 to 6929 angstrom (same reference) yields -0.07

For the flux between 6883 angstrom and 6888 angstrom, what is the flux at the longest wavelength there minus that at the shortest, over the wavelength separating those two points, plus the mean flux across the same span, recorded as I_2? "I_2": 19.3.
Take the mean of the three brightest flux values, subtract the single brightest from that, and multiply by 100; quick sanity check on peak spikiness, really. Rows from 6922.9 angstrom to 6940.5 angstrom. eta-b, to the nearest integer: -95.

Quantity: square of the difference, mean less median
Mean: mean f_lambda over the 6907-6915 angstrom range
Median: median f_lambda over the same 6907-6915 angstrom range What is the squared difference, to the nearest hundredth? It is 0.18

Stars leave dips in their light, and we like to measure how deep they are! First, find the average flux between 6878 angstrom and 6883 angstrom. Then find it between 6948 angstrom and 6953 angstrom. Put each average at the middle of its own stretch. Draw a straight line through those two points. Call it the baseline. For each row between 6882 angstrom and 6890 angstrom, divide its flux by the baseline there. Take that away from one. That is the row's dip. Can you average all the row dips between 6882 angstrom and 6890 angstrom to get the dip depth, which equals 0.009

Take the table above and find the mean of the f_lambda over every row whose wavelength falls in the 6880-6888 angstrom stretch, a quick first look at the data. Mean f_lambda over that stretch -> 18.7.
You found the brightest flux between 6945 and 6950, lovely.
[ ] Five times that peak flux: 94.5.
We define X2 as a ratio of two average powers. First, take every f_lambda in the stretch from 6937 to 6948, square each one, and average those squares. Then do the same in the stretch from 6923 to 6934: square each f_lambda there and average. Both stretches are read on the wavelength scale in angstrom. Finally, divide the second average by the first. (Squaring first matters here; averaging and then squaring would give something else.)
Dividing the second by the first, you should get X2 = 0.87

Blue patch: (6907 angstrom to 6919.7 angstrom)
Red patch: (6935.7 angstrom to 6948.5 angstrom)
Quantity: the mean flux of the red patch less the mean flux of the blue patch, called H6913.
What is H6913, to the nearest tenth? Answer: 0.6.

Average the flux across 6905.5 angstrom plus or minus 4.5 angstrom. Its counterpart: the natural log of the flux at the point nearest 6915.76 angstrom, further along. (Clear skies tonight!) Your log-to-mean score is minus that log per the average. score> -0.156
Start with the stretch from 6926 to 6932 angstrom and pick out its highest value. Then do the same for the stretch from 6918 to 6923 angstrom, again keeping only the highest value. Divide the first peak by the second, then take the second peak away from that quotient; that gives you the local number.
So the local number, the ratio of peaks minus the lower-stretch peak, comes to -18.8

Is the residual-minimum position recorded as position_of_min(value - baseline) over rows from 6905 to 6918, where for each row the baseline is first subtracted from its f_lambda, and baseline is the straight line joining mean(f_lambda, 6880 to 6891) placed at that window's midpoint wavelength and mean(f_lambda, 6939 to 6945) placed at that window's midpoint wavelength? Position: 6917.35 angstrom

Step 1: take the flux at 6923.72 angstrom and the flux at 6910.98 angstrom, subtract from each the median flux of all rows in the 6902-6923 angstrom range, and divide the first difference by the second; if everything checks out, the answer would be -2.6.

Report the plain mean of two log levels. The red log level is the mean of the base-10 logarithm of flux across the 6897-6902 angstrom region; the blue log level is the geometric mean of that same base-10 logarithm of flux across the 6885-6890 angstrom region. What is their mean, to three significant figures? 1.28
